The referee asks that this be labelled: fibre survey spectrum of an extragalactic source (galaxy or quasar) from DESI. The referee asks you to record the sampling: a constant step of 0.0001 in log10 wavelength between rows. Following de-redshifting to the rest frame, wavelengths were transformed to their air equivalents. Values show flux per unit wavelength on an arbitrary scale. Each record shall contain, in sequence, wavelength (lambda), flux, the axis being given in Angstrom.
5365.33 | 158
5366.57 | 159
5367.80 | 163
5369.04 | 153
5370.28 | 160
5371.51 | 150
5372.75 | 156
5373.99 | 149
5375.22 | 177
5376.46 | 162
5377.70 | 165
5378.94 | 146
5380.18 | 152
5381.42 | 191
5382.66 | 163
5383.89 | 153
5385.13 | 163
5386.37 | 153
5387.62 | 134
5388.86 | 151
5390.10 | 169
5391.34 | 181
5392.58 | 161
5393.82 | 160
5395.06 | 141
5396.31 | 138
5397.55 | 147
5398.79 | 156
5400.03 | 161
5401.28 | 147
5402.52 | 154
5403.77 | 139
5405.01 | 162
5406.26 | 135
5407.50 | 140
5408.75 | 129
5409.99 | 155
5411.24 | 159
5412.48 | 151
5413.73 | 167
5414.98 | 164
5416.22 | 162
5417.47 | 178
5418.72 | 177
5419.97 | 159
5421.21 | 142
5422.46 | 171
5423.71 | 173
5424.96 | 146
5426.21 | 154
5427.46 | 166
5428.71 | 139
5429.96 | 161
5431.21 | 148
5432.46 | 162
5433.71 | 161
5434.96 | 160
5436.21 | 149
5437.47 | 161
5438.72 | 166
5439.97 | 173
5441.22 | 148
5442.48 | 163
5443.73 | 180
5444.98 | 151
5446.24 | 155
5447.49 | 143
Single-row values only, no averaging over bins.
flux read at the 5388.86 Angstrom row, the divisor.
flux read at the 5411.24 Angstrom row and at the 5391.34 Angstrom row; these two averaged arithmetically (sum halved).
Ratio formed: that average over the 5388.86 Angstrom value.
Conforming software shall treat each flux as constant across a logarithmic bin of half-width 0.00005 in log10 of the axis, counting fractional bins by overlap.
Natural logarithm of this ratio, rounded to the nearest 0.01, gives 0.12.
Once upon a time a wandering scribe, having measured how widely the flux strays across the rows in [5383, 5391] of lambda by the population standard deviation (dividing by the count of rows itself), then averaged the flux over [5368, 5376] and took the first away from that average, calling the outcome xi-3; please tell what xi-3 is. 147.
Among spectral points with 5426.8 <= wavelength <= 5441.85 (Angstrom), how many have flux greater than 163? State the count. 3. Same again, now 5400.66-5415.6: 2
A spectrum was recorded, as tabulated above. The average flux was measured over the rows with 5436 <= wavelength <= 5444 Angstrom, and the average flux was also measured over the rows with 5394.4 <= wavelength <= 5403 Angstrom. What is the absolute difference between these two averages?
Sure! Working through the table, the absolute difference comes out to 14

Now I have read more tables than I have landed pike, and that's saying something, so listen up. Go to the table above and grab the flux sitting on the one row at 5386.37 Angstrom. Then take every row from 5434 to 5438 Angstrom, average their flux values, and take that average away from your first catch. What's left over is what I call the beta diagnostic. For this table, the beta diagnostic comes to -3.7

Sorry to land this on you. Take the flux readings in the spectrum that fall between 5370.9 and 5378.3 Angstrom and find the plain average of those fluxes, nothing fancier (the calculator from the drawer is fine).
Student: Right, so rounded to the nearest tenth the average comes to 159.8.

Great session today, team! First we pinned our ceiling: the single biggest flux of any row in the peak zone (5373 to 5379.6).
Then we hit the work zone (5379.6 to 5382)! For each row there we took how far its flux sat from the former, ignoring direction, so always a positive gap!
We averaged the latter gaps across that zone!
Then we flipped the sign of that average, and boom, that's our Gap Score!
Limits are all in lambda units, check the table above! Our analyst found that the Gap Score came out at -19.5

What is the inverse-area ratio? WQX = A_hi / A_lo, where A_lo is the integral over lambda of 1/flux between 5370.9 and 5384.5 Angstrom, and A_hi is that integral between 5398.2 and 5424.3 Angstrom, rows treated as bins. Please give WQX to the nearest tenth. 2.0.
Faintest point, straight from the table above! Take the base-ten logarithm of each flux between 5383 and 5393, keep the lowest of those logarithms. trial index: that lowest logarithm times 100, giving 212.7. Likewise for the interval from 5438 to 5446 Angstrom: 217.0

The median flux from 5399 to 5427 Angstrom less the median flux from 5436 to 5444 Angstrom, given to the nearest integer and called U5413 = -6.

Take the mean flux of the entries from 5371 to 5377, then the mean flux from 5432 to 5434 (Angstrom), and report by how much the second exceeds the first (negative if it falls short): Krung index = 3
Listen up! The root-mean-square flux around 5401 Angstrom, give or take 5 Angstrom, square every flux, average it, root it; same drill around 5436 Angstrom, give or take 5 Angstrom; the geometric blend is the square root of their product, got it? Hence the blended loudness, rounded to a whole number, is 155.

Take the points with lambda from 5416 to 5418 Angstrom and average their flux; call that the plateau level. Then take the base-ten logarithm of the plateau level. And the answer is 2.23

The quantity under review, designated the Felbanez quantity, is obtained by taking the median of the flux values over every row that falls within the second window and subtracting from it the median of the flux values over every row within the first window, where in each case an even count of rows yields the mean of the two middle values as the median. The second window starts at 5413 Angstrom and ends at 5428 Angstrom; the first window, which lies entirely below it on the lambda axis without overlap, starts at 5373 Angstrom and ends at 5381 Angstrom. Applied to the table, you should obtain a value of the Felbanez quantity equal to 8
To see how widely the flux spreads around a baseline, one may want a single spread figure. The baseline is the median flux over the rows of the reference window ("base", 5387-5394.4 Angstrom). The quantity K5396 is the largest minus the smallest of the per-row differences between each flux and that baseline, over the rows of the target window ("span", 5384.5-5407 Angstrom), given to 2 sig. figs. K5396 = 47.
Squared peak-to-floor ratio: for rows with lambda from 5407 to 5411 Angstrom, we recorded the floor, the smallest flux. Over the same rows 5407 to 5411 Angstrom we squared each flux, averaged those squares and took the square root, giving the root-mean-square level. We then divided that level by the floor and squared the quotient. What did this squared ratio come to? 1.21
